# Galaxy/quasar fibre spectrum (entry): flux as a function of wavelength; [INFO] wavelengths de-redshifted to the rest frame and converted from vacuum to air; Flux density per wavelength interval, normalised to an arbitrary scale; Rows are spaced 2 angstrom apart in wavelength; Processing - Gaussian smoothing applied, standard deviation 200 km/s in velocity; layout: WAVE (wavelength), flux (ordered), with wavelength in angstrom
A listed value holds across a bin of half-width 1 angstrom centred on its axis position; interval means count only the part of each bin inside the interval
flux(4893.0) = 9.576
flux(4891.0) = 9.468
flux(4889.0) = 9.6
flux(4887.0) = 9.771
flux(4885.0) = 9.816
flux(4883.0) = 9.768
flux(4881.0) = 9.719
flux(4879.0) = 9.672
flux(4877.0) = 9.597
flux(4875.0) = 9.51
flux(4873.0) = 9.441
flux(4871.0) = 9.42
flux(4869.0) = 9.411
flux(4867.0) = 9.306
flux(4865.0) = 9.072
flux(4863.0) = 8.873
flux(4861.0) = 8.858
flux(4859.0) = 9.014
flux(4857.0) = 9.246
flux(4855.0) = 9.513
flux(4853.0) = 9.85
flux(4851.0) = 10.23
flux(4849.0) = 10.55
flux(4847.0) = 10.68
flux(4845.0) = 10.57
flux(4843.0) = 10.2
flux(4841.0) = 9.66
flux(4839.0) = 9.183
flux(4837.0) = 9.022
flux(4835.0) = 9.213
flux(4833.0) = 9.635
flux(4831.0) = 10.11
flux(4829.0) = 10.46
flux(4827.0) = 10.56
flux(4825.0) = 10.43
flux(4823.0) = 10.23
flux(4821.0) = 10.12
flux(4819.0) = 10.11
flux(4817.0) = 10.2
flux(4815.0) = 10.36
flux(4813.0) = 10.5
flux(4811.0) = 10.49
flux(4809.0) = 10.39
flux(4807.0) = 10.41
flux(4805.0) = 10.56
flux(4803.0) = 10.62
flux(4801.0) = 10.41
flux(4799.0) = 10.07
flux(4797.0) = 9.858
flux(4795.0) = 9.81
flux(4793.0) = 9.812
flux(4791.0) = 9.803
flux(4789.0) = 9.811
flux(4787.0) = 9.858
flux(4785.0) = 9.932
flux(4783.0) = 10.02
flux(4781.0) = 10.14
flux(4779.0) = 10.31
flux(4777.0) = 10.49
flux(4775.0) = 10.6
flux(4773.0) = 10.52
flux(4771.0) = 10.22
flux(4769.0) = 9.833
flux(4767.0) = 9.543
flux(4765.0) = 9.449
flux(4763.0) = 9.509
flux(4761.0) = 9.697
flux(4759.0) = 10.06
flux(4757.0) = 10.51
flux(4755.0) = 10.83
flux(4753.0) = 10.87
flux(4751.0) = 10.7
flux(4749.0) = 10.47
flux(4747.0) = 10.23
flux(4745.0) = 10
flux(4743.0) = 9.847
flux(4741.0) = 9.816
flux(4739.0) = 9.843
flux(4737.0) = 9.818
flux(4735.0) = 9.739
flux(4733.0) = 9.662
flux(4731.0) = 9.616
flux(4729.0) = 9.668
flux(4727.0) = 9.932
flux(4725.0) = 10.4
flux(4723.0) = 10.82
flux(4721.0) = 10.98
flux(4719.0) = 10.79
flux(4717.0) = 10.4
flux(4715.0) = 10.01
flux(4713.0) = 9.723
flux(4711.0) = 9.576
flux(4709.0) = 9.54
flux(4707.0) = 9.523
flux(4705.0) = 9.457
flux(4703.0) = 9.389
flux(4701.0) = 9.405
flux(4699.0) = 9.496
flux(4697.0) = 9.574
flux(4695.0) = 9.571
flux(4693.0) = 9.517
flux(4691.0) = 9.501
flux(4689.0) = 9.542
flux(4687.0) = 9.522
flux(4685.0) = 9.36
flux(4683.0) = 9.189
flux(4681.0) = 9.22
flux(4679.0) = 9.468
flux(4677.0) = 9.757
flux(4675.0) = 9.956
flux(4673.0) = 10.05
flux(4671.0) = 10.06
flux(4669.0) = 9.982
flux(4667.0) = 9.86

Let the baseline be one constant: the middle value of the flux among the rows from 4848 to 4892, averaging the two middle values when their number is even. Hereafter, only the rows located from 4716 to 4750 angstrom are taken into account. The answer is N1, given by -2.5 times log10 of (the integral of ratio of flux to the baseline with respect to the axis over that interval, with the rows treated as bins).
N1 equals -3.90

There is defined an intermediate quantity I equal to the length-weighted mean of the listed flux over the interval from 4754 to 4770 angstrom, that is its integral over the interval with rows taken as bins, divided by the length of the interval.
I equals 9.9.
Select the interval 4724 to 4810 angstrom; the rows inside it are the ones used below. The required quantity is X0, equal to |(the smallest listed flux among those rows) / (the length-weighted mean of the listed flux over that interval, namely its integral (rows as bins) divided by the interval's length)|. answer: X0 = 0.937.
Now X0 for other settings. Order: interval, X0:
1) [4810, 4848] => 0.894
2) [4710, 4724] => 0.927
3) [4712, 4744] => 0.955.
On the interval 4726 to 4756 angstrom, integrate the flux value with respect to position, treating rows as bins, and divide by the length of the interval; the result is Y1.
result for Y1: 10.07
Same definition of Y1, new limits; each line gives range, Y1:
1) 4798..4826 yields 10.35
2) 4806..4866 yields 9.92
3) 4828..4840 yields 9.60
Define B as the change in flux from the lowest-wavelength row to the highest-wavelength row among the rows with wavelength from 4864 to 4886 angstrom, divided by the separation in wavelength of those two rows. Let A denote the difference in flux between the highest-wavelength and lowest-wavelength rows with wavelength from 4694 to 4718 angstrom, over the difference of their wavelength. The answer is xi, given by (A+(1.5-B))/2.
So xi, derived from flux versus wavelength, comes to 0.750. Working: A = 0.04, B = 0.04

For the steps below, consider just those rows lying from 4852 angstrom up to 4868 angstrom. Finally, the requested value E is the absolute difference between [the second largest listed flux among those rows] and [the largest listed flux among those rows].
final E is 0.34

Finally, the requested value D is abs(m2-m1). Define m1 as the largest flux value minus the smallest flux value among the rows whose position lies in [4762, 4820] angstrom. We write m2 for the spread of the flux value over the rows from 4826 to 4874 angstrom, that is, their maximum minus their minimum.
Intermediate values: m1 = 1.17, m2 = 1.8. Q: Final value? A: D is 0.65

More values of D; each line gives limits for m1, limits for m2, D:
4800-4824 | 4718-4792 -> 1.02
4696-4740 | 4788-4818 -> 0.77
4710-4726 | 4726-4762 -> 0.15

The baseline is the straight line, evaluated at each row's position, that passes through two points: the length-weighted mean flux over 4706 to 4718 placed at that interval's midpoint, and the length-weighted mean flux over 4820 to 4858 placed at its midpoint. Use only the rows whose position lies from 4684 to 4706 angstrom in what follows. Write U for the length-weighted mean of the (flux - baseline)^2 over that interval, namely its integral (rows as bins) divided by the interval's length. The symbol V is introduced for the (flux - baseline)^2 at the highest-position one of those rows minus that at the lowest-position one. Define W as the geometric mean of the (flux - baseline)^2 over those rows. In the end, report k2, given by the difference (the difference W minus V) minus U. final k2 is 0.04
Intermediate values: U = 0.09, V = -0.05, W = 0.08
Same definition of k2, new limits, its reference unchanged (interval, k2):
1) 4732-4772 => -0.28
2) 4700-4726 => -0.41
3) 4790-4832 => -0.10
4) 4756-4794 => 0.32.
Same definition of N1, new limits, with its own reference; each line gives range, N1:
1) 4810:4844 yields -3.89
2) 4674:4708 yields -3.83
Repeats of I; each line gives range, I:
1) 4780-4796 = 9.9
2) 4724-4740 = 9.8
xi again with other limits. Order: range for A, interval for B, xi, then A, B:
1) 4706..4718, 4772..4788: 0.817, 0.09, -0.05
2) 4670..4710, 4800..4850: 0.742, -0.01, 0.00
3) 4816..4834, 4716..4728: 0.756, -0.04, -0.05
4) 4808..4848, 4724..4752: 0.748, 0.01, 0.01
